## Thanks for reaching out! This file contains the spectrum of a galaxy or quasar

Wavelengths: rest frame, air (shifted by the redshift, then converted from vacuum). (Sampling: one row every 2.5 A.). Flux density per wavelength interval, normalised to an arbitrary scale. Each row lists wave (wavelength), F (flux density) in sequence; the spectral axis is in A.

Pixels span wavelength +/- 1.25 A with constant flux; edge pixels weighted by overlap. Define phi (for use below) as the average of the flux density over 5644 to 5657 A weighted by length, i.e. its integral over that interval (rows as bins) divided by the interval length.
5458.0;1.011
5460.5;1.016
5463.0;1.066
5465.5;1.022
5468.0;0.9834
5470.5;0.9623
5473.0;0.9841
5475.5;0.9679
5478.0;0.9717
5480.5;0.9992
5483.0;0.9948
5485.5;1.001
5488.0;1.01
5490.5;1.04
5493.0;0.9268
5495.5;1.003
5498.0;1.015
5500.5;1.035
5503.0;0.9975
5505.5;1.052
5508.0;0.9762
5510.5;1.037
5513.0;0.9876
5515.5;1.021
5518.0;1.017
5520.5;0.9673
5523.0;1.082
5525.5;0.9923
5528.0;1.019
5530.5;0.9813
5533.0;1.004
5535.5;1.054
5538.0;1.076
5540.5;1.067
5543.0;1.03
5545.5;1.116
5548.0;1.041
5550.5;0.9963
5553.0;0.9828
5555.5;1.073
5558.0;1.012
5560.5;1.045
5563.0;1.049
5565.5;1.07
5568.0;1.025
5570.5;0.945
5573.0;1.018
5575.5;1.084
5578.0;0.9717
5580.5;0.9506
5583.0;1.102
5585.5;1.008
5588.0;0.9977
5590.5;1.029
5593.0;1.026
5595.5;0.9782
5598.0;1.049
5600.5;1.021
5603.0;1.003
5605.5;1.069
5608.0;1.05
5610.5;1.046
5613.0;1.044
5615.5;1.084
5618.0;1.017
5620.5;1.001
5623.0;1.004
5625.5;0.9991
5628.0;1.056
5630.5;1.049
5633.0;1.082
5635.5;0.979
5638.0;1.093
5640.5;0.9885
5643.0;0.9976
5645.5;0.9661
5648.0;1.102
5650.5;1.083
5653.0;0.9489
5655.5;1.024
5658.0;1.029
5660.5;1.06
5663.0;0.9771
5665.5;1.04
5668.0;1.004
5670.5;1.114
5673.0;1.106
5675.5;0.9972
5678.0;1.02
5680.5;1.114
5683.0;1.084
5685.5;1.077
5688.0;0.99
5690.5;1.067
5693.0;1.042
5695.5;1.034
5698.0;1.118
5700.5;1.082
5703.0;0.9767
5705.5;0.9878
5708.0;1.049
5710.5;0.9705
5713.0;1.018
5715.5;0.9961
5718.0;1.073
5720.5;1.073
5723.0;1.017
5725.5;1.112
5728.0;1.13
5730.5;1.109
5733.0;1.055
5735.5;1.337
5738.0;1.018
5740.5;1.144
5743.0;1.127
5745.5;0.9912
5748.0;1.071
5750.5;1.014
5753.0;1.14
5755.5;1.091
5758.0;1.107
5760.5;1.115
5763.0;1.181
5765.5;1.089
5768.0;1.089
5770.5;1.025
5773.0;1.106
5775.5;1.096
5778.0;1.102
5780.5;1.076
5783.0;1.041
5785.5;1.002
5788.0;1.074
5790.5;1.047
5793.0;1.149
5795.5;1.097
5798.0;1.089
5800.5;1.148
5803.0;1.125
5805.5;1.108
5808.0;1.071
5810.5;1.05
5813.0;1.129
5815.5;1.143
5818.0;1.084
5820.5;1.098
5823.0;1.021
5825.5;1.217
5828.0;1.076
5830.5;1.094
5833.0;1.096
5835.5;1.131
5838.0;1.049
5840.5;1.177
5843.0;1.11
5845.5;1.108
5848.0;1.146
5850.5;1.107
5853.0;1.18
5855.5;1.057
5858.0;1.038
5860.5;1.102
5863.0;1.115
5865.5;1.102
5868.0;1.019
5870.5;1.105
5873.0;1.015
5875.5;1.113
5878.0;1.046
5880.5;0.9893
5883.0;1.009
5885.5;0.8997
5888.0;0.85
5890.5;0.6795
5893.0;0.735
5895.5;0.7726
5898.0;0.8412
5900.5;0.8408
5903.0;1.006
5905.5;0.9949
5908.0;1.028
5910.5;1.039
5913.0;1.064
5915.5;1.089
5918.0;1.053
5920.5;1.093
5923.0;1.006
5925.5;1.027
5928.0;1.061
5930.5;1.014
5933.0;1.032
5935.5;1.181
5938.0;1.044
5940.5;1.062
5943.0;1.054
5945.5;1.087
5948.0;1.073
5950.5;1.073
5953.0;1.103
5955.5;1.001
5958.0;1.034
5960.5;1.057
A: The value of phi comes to 1.02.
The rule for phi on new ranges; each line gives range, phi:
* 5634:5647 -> 1.01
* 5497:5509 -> 1.02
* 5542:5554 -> 1.03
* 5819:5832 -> 1.10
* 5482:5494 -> 1.00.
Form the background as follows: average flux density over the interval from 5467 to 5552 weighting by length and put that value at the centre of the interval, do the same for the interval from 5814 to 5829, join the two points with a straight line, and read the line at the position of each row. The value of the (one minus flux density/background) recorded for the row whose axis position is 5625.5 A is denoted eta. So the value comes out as 0.046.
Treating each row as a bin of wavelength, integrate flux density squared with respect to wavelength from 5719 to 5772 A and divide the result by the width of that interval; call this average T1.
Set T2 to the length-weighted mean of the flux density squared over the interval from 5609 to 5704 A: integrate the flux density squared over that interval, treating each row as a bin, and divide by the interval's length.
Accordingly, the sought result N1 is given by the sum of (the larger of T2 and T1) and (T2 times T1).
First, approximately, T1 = 1.21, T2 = 1.08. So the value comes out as 2.52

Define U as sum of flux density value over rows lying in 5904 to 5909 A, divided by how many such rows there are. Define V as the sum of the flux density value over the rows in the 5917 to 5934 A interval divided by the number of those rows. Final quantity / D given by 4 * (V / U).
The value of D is 4.12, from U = 1.01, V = 1.04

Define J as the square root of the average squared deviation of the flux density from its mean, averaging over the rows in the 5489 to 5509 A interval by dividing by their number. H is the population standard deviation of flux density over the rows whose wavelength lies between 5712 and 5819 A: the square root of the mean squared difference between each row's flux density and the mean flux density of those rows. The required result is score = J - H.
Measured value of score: -0.0219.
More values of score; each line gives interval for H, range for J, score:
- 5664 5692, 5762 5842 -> 0.0017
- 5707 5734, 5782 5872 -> -0.0015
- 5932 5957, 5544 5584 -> 0.0045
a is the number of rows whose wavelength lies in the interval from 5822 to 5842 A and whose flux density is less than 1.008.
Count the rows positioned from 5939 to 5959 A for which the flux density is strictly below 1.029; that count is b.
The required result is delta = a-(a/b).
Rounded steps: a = 0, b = 1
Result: 0.0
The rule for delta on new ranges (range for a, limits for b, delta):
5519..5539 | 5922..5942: 2.7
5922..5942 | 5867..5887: 0.8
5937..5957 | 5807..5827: 0.0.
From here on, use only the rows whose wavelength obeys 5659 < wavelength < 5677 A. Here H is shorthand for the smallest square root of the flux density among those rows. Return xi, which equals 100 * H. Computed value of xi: 98.8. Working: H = 0.99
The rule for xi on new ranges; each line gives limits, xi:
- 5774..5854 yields 100.1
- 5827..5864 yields 101.9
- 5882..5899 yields 82.4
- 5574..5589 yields 97.5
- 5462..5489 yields 98.1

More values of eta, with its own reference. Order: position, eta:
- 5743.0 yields -0.040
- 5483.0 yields 0.009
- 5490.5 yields -0.034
